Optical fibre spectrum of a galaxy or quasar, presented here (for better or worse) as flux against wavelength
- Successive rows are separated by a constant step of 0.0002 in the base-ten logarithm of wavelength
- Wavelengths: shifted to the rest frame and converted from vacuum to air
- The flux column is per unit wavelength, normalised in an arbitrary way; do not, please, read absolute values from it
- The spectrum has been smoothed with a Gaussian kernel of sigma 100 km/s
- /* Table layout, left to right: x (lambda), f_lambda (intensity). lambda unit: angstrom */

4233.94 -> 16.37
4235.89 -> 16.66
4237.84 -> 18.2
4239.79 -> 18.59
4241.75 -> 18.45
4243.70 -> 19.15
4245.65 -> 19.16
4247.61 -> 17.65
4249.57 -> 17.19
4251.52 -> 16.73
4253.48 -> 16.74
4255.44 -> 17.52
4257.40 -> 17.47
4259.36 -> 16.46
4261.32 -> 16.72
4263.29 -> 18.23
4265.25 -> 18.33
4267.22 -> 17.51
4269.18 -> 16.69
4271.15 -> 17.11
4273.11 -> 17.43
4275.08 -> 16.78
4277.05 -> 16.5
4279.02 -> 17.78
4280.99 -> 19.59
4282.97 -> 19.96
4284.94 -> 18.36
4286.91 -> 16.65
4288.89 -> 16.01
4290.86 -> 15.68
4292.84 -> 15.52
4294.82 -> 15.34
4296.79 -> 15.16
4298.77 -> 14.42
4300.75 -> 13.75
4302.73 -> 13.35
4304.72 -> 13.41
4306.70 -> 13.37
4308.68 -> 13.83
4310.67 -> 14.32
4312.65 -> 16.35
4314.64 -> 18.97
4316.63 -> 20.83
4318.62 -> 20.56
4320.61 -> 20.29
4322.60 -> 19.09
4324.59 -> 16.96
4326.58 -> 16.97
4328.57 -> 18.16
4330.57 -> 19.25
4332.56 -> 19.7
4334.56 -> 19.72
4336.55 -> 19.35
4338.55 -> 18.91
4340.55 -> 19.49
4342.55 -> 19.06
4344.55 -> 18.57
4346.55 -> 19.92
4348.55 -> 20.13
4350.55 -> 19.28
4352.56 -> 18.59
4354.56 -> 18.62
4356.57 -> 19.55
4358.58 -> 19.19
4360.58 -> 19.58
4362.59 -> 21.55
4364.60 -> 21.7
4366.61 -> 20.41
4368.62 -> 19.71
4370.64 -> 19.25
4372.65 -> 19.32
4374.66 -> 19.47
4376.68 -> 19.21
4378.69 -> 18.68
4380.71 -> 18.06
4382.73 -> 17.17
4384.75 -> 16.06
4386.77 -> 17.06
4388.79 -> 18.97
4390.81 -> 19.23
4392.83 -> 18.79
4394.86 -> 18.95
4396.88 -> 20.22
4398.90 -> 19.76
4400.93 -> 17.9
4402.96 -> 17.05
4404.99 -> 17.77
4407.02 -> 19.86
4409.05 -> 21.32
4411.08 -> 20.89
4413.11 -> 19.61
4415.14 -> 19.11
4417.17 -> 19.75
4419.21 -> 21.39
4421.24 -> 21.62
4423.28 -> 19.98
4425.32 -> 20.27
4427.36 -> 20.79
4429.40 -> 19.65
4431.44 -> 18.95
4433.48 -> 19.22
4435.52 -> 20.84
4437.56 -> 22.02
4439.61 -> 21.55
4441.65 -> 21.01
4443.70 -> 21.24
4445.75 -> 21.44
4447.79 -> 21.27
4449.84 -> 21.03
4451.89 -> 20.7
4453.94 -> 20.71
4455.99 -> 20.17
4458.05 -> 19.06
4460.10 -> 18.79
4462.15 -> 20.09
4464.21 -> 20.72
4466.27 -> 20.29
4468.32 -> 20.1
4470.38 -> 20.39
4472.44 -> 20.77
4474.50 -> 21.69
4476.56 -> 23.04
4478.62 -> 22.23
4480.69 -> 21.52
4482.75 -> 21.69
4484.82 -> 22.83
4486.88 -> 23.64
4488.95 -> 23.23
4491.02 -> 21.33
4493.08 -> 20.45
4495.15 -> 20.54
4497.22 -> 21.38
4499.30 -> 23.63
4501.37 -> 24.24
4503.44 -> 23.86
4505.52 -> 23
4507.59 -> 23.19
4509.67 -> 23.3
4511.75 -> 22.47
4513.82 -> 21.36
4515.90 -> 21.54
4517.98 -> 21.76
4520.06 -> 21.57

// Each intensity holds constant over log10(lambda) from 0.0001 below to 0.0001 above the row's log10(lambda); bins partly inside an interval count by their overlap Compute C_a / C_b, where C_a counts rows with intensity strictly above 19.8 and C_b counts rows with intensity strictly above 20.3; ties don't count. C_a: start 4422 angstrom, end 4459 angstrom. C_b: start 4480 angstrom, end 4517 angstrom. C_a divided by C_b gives 0.78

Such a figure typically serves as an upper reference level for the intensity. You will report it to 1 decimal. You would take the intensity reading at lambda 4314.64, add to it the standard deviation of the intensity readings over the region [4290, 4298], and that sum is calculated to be 19.2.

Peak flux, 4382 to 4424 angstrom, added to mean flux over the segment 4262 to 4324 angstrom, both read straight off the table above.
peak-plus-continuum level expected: 38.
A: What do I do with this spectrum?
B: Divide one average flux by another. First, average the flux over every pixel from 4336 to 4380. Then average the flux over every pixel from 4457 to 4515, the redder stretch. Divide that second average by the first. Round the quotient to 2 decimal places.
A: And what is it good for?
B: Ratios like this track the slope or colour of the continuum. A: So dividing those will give 1.11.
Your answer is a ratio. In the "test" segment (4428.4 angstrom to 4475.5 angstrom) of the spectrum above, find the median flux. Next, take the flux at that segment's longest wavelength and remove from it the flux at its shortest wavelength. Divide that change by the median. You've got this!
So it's 0.10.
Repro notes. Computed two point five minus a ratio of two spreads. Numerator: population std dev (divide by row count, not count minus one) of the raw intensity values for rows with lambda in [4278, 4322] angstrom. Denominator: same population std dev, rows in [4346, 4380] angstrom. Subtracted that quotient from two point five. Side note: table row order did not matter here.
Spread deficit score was -0.43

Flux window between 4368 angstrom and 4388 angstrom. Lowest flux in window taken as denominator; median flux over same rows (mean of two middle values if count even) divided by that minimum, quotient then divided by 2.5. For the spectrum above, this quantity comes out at 0.472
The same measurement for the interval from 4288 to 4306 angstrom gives 0.454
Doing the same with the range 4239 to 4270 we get 0.426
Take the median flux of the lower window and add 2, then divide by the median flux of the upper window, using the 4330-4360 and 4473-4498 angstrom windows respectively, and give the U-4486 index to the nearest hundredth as 0.98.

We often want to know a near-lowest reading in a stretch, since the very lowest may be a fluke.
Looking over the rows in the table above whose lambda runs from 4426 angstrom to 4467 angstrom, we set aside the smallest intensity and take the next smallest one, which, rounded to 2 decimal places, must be 18.95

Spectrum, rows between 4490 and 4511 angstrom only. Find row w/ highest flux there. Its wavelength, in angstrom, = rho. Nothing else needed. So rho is 4501.37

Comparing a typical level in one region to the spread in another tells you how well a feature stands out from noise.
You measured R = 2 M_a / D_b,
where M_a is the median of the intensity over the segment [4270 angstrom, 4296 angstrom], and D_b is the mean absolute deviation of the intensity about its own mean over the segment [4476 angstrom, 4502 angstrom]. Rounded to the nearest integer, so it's 32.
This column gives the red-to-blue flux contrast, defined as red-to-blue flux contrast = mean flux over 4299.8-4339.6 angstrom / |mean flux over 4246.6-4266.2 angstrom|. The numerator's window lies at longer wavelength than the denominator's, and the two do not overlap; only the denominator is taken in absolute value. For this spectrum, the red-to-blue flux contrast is 1.00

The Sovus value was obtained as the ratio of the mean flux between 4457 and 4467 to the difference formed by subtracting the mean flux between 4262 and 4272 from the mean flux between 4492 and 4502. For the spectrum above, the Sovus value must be 4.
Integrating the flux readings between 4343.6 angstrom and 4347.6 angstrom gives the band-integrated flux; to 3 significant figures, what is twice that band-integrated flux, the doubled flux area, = 154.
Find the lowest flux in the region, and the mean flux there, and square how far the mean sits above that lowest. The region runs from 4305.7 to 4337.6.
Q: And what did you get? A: 21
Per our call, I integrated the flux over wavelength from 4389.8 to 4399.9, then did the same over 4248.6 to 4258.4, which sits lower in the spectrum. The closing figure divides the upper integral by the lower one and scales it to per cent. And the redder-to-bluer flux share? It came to 117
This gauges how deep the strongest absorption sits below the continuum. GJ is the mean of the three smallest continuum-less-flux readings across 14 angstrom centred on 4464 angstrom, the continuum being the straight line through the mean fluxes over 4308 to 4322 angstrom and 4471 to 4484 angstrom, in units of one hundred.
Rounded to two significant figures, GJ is 0.011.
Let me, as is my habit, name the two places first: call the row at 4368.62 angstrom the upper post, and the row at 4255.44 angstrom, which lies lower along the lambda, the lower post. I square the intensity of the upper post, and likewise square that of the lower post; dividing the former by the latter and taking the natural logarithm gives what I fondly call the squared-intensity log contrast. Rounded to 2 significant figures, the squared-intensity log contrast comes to 0.24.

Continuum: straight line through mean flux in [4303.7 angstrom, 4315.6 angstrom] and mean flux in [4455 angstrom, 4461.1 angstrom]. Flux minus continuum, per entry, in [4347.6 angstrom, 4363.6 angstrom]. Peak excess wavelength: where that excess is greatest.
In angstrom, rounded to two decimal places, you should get 4362.59 angstrom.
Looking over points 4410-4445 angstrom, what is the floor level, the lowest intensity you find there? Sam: 18.95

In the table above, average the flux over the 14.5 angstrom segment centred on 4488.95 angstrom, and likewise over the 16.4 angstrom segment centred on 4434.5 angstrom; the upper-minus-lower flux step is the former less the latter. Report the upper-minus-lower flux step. 1.5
